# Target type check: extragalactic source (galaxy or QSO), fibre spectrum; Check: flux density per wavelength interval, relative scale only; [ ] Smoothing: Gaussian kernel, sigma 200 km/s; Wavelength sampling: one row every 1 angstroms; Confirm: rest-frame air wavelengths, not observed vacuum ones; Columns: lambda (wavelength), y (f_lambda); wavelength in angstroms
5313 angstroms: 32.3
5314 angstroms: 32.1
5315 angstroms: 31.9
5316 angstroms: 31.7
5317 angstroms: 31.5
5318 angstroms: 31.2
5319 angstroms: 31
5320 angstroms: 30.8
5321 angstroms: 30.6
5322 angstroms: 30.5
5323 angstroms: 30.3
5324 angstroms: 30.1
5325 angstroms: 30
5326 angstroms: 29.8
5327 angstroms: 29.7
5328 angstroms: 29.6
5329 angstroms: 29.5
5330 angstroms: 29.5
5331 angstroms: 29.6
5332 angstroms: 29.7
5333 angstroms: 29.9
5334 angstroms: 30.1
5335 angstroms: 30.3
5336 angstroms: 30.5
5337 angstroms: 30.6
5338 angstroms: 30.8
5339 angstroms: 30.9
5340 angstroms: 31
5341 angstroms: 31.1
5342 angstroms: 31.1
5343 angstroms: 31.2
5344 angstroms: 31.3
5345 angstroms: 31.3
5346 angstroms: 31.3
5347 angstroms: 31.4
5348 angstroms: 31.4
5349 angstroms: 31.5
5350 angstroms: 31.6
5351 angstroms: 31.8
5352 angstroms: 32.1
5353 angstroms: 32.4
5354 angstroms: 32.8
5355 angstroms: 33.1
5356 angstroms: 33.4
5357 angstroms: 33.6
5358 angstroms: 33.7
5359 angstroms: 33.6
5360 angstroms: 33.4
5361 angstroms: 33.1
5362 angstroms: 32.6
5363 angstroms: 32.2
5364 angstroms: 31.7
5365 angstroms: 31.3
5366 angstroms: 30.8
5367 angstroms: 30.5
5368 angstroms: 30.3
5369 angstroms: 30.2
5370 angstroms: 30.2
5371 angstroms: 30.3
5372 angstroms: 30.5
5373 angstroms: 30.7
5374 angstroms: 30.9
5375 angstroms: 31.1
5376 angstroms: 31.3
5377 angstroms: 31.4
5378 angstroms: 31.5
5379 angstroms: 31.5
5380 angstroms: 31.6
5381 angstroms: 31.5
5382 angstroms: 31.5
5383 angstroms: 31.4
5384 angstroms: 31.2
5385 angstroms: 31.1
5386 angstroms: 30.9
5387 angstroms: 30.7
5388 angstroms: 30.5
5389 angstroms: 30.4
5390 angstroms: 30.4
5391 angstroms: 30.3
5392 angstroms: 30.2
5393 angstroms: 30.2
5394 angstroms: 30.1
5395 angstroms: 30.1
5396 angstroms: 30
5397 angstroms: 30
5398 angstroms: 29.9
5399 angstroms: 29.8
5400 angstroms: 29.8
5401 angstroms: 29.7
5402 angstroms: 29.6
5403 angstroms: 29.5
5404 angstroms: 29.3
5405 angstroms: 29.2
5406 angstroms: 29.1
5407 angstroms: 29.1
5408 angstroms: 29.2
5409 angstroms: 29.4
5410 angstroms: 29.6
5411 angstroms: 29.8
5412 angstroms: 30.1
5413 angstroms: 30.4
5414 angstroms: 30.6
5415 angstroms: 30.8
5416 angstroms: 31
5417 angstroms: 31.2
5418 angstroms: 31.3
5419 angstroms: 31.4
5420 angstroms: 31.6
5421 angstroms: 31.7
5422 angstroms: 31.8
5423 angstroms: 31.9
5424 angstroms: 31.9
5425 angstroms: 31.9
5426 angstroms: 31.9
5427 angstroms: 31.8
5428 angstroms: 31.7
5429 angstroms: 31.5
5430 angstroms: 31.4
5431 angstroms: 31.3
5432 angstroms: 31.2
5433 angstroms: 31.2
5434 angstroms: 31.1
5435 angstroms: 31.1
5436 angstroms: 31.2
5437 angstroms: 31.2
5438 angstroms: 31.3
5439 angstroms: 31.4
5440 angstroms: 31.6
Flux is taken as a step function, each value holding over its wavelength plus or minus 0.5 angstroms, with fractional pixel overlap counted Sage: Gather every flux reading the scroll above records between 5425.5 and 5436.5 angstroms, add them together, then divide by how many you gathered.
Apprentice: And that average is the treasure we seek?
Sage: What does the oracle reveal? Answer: 31.4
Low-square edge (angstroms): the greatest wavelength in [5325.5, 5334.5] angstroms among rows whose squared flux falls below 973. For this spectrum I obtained 5334 angstroms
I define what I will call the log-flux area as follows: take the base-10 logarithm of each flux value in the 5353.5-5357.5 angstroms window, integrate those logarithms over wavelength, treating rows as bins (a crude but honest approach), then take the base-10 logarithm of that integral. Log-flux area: 0.78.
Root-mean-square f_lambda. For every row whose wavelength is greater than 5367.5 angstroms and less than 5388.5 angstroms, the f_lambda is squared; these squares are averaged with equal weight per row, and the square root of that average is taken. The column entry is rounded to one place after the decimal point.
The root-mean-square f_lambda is 31.0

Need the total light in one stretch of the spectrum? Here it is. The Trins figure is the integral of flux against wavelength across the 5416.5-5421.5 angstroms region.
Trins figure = 157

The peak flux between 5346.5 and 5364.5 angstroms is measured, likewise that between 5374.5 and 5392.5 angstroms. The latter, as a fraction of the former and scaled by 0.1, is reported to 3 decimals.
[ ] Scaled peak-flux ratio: 0.094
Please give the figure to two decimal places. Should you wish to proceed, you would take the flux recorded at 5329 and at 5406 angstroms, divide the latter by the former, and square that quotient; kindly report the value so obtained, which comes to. 0.97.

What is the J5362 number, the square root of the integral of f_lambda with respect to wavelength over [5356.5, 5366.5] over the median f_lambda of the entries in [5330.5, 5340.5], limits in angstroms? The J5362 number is 3.27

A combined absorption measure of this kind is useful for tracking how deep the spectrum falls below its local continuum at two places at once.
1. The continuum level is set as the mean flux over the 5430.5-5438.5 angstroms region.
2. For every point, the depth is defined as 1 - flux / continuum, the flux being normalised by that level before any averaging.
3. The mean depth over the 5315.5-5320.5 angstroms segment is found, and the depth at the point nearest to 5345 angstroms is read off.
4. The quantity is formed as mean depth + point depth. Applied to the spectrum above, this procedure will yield 0.00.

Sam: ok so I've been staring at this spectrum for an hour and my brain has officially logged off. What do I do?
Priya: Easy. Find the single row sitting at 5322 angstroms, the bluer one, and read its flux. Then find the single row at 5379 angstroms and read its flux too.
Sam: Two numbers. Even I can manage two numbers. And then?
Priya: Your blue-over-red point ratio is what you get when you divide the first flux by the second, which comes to 0.97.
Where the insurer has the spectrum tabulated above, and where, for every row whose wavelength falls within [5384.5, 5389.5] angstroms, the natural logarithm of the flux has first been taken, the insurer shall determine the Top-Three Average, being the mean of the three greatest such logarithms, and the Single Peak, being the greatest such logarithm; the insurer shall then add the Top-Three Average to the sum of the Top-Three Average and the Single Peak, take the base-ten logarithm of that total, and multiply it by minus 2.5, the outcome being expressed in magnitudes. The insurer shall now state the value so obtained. -2.532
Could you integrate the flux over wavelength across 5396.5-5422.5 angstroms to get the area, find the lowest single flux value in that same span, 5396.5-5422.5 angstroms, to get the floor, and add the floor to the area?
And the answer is 814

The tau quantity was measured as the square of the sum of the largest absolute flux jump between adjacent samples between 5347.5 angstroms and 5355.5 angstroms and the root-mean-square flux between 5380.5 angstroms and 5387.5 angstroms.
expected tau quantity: 998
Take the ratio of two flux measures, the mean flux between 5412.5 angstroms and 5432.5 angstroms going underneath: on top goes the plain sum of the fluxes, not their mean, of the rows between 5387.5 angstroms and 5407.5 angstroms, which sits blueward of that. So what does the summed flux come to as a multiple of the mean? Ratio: 19.0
